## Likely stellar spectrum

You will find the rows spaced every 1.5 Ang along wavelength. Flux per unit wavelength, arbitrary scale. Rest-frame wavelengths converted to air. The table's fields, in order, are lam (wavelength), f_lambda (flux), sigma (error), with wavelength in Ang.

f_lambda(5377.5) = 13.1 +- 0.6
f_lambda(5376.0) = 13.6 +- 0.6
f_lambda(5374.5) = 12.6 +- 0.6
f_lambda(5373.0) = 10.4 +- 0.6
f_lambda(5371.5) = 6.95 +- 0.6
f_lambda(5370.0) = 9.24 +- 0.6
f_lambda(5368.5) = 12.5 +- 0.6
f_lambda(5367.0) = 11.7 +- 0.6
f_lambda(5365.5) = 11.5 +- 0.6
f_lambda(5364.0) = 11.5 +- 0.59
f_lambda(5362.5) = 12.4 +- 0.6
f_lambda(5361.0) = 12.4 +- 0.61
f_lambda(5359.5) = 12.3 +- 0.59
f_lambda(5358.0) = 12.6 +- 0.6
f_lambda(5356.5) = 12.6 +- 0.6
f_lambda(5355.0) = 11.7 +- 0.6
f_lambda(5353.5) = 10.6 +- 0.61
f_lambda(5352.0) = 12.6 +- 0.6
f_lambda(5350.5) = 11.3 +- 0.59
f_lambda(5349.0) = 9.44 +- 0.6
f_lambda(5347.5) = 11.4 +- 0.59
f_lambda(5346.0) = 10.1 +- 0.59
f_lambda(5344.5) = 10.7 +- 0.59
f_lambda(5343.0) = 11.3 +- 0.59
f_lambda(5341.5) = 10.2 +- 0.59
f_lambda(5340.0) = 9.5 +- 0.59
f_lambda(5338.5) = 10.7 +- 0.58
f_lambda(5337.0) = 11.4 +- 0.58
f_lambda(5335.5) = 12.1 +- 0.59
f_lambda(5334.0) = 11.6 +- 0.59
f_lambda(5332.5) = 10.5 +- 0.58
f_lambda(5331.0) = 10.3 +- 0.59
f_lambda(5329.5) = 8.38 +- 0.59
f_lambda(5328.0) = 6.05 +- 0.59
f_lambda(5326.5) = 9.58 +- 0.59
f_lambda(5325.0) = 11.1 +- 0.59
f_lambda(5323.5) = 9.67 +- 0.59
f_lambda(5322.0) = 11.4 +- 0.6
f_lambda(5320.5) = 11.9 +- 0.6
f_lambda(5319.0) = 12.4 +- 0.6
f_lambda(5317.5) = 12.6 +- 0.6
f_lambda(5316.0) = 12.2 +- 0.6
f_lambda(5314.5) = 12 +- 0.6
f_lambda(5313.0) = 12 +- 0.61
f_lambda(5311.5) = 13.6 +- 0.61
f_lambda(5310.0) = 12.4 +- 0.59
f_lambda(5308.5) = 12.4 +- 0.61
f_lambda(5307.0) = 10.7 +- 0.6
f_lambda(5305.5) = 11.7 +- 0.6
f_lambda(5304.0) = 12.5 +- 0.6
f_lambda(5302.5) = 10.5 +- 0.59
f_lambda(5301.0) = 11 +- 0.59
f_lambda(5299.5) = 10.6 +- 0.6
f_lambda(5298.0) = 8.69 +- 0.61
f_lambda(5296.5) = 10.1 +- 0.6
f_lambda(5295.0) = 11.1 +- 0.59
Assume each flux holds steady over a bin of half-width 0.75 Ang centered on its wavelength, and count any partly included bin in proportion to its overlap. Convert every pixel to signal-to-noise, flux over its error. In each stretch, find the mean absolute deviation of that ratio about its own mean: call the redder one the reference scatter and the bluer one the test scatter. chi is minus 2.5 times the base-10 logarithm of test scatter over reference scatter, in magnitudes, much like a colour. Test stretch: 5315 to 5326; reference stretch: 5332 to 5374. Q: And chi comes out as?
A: 0.37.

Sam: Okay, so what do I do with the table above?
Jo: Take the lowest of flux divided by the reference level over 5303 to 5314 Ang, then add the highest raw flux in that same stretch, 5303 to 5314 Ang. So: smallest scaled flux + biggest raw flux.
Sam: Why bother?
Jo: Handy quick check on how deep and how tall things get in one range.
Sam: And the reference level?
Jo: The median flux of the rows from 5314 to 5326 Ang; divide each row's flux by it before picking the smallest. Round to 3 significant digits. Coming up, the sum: 14.5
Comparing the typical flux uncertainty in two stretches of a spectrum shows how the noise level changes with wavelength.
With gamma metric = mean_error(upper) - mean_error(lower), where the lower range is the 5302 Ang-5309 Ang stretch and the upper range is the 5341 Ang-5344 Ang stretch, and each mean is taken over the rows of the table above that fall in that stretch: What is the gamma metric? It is -0.010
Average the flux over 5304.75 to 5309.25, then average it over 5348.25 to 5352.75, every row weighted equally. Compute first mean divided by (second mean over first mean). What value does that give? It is 12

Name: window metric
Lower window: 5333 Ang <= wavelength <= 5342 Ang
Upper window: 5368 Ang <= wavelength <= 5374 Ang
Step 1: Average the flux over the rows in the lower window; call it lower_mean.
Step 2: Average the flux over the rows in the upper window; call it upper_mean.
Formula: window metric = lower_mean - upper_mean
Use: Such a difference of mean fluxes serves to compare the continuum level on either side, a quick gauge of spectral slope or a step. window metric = 1.1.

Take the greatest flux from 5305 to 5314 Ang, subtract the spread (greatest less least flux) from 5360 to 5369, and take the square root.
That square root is 3.55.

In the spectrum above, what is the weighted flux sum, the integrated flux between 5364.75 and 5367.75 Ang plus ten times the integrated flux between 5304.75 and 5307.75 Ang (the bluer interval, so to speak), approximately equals 371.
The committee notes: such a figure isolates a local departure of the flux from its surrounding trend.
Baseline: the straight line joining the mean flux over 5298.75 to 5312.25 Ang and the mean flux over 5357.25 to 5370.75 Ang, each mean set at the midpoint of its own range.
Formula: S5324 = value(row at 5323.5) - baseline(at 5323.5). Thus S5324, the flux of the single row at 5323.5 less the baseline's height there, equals -2.1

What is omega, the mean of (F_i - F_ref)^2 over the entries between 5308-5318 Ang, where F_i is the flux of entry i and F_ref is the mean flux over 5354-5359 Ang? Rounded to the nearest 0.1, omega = 0.3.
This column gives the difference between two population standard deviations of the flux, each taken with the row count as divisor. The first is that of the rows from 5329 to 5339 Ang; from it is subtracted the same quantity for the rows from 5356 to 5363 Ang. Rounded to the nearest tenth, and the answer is 1.0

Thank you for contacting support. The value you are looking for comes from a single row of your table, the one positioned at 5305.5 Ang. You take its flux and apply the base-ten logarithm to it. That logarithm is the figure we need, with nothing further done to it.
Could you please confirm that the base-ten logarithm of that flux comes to 1.07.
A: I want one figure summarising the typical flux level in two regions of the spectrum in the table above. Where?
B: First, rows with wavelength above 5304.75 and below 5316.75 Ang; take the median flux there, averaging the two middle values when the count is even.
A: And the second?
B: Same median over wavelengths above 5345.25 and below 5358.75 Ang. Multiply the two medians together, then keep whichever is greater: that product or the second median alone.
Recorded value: 138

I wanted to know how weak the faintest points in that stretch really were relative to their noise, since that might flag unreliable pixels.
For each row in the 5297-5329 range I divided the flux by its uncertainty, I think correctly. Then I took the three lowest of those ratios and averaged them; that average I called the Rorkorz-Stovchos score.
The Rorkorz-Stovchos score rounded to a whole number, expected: 14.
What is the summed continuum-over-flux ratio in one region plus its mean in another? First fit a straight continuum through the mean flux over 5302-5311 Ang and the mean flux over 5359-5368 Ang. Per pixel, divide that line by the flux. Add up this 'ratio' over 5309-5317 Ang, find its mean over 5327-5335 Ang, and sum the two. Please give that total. 6.1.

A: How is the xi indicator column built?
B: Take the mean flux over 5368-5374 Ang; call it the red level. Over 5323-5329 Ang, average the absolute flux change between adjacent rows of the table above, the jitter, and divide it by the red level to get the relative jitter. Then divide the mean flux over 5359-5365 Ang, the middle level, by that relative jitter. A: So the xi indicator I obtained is 55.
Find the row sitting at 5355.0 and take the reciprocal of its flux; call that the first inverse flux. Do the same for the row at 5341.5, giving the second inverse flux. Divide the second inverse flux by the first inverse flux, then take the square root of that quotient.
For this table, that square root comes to 1.07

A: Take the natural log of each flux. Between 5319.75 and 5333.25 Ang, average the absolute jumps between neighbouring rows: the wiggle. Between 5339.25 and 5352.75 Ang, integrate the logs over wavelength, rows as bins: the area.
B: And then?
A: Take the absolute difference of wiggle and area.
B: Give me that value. 31.8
